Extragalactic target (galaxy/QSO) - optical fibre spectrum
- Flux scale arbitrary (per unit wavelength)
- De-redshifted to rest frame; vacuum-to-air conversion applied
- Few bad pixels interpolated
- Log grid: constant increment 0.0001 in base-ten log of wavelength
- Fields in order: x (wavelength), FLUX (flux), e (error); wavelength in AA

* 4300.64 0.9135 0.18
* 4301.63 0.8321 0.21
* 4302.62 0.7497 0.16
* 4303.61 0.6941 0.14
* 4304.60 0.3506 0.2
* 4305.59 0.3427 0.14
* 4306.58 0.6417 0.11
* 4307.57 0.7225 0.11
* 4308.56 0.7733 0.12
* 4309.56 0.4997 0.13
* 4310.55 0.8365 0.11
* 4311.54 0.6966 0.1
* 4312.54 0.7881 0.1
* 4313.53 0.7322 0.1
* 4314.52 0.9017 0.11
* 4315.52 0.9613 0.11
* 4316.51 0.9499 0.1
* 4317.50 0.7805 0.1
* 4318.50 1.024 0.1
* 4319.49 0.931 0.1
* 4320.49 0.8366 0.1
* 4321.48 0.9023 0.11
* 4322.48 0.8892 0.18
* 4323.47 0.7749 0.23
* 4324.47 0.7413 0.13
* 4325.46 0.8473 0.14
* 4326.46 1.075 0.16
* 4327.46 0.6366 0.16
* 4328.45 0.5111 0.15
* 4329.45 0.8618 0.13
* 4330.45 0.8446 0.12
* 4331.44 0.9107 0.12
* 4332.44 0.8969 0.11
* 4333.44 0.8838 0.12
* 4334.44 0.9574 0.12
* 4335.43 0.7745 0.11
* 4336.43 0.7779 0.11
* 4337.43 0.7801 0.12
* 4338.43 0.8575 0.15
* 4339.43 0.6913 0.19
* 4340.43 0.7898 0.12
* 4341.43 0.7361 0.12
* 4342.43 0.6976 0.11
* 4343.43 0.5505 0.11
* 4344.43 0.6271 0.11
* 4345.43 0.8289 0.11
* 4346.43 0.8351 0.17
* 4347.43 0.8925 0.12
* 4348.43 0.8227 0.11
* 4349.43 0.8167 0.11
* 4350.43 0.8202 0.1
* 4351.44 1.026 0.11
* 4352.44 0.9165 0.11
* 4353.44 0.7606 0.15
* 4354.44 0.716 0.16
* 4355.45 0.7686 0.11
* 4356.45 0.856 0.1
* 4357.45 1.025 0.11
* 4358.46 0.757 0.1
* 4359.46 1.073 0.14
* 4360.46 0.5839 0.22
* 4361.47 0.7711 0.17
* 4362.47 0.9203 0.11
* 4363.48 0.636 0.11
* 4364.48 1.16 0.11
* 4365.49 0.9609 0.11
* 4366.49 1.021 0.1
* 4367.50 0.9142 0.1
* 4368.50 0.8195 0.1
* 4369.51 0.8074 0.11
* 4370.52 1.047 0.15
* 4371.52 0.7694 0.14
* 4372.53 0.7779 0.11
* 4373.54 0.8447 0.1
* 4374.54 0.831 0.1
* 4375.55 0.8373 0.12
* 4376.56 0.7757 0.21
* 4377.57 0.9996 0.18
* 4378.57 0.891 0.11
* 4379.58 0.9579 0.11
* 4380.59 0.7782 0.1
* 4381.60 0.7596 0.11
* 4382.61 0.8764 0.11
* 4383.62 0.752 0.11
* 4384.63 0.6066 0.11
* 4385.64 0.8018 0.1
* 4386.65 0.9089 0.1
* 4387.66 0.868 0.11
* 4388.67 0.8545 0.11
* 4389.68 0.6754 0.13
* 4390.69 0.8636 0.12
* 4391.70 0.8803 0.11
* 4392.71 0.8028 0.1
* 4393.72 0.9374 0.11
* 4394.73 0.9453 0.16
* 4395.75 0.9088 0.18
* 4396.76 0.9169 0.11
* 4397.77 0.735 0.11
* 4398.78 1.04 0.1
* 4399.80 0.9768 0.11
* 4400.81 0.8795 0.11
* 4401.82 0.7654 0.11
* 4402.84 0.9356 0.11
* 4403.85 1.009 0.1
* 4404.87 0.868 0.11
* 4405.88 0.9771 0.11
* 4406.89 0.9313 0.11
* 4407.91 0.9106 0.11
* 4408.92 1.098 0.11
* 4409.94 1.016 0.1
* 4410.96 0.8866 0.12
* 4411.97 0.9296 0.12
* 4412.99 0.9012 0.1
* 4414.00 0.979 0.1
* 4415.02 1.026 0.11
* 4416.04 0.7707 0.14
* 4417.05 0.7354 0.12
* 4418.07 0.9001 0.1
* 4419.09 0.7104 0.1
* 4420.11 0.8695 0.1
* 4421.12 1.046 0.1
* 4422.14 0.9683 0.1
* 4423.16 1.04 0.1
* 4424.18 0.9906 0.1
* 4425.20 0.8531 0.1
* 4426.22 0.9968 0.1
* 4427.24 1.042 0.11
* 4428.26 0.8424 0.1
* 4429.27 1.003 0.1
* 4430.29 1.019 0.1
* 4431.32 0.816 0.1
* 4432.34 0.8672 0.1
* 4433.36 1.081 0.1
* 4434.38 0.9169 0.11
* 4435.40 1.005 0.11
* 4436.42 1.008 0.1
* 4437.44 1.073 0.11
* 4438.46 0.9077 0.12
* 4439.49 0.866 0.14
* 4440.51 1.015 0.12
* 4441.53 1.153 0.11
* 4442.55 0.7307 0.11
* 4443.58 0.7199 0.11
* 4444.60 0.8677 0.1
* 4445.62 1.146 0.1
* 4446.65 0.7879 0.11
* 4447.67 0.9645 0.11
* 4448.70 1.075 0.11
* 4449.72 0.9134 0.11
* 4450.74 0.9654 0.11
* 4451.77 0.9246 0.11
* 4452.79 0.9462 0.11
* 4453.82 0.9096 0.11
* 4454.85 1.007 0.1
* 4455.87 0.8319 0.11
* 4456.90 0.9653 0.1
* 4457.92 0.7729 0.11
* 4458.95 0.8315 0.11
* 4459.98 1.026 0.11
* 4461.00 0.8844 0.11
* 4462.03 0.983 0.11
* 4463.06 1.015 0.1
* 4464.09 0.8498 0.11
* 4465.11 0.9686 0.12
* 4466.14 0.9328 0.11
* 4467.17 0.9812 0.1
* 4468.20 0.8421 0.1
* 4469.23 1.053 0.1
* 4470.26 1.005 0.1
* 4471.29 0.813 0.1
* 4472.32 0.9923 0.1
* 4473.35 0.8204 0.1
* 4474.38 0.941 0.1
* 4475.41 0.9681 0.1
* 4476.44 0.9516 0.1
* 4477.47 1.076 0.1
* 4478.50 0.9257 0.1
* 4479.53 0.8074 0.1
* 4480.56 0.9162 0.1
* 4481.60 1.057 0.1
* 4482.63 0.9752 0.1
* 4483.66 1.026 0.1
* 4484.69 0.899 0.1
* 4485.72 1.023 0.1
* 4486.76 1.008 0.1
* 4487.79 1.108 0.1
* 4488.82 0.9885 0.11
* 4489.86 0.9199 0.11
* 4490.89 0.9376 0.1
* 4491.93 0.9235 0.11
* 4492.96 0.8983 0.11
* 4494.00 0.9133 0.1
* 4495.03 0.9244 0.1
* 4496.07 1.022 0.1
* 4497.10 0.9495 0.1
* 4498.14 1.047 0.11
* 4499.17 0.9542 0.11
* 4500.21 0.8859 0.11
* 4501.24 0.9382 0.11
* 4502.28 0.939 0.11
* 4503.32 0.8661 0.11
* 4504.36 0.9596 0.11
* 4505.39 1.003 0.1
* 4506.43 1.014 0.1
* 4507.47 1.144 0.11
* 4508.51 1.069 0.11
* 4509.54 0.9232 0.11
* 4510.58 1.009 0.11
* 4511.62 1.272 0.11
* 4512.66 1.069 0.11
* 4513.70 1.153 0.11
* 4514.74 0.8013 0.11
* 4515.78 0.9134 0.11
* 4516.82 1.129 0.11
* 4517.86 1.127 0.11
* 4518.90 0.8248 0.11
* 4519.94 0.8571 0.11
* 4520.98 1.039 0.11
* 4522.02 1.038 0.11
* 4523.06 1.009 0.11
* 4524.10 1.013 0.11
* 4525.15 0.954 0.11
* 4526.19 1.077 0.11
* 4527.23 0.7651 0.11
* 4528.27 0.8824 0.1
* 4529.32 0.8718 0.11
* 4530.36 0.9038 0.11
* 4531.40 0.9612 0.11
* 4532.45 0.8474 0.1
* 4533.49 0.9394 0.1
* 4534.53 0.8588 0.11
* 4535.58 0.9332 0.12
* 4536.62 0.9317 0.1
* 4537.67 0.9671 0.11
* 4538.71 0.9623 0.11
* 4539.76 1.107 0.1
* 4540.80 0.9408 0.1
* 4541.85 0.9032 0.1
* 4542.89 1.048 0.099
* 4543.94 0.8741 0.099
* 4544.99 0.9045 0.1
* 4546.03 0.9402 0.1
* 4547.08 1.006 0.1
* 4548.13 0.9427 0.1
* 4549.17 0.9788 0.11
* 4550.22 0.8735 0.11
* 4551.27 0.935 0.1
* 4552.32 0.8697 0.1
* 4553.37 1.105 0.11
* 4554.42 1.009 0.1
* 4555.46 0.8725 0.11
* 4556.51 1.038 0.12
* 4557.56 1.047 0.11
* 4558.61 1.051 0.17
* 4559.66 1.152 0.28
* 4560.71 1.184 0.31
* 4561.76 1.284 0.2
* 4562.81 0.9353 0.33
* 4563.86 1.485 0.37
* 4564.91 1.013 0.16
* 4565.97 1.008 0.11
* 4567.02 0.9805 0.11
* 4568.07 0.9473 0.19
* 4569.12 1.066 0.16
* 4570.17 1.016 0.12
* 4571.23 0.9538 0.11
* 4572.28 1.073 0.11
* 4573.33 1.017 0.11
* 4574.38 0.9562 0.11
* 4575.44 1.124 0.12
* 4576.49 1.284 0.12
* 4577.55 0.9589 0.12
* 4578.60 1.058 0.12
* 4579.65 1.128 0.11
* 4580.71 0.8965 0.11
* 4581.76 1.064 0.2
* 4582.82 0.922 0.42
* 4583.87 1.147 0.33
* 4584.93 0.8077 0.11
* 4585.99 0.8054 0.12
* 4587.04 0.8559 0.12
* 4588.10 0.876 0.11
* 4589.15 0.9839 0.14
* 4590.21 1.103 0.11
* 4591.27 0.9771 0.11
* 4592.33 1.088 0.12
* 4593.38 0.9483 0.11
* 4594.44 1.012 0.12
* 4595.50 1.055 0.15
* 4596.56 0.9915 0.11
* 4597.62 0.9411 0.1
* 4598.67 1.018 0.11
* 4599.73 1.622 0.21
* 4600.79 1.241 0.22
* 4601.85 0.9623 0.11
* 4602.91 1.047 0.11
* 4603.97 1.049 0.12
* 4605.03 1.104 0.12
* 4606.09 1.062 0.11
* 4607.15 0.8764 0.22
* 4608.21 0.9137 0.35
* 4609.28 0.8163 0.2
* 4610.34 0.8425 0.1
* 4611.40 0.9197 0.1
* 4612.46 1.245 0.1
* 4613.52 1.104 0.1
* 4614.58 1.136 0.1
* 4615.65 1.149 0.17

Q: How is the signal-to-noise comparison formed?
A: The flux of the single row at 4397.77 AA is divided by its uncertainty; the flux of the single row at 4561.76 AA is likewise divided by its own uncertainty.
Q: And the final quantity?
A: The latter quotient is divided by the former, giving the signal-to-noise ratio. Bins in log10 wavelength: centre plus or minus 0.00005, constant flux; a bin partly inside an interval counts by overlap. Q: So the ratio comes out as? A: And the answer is 0.961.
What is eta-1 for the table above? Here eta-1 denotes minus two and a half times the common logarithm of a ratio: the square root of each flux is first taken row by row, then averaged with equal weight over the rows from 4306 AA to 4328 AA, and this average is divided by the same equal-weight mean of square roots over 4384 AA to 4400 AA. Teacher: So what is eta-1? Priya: 0.029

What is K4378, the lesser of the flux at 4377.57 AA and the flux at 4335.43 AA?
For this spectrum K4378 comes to 0.77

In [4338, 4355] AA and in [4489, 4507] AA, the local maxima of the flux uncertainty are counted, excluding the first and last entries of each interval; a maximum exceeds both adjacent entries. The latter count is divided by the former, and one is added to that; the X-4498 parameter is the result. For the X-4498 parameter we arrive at 1.00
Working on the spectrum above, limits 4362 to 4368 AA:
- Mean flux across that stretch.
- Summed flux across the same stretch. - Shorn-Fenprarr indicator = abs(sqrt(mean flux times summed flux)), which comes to 2.29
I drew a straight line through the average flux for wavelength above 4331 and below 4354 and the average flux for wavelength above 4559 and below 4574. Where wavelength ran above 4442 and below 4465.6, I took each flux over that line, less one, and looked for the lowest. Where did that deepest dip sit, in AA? 4443.58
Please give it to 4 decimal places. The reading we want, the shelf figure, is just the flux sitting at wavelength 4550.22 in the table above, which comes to 0.8735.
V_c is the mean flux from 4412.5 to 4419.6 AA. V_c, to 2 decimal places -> 0.86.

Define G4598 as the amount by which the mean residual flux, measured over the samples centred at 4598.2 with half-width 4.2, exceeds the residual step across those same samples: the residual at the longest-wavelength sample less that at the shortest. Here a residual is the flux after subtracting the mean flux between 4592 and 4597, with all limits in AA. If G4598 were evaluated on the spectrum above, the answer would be 0.14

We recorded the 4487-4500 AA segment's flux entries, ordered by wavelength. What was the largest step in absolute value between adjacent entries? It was 0.12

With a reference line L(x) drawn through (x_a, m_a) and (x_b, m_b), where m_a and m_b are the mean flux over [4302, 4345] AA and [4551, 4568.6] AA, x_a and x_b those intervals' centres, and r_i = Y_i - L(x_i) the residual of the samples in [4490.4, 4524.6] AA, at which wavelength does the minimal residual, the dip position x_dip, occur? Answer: 4514.74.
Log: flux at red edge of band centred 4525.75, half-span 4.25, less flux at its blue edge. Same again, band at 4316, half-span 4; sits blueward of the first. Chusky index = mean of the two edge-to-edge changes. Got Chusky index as -0.012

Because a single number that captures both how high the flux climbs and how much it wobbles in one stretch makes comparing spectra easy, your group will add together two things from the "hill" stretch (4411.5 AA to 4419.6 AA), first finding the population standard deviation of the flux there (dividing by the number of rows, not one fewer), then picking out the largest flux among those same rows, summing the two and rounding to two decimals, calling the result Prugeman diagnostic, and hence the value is 1.14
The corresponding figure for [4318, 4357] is 1.19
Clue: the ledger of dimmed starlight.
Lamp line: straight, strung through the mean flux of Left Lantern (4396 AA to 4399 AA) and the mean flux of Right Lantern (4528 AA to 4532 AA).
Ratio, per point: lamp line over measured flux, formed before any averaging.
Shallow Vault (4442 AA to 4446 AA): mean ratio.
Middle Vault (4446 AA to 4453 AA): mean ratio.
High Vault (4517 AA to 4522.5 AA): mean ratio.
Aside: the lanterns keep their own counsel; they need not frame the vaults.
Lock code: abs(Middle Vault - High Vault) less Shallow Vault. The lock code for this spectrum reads -1.05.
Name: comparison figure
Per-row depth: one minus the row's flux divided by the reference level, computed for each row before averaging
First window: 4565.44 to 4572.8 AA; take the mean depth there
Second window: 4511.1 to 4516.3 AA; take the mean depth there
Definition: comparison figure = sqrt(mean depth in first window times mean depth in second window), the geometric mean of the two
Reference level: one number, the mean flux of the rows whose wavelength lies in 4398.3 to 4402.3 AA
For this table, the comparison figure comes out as 0.12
